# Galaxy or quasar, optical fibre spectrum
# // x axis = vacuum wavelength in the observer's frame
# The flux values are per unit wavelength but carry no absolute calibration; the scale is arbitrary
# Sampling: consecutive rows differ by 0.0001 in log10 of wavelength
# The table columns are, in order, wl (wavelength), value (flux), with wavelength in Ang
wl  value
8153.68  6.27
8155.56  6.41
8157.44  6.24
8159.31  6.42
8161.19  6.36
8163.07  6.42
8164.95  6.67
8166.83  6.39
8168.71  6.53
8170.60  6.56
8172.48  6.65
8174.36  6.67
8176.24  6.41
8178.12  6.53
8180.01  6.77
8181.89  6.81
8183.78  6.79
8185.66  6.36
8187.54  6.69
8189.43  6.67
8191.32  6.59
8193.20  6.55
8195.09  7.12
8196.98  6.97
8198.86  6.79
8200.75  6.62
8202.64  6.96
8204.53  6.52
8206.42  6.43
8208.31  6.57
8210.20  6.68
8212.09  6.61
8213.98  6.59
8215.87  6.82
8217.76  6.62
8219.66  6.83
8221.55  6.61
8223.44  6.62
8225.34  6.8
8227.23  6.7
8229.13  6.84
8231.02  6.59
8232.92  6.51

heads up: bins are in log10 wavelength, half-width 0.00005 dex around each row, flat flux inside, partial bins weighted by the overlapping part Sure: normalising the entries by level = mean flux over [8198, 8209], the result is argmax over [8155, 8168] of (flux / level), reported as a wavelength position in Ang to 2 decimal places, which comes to 8164.95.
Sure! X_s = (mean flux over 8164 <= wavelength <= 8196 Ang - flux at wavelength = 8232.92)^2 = 0.015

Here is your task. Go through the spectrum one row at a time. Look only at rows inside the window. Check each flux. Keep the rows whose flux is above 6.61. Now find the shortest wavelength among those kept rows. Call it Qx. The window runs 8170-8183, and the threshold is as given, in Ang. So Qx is 8172.48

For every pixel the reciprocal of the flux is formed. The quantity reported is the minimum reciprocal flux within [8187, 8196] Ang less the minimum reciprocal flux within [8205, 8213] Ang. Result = -0.0093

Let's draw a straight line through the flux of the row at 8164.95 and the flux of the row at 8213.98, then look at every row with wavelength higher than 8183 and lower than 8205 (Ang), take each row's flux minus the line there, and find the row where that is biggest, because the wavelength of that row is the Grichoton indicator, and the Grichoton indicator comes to 8195.09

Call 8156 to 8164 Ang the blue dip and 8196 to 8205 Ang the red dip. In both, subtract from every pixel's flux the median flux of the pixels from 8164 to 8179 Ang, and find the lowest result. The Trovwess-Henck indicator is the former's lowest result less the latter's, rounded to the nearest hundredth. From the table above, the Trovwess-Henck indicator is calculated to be -0.28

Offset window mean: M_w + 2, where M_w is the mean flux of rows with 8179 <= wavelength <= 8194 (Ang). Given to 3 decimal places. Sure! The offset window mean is 8.654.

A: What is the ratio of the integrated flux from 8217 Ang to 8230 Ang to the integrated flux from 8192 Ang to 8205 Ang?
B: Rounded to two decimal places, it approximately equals 0.99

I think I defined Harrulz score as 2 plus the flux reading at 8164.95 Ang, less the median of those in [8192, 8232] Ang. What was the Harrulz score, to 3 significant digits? 2.05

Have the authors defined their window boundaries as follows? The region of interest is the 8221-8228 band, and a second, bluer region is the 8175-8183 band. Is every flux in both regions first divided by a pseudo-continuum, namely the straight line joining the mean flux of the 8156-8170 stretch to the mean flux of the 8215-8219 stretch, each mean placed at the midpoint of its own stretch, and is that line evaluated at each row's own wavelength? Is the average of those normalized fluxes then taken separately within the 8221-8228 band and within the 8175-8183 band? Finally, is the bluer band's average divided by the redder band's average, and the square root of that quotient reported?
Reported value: 1.014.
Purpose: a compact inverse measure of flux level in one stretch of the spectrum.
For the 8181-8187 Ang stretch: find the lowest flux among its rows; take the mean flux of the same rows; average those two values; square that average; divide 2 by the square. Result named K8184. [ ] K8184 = 0.0472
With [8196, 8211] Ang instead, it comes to 0.0465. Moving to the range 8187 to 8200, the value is 0.0451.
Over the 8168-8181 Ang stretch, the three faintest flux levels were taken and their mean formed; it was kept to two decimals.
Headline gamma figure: 6.49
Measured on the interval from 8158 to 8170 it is 6.39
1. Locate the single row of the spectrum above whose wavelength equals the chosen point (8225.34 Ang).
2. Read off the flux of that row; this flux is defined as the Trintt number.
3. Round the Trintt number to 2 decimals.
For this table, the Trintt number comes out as 6.80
